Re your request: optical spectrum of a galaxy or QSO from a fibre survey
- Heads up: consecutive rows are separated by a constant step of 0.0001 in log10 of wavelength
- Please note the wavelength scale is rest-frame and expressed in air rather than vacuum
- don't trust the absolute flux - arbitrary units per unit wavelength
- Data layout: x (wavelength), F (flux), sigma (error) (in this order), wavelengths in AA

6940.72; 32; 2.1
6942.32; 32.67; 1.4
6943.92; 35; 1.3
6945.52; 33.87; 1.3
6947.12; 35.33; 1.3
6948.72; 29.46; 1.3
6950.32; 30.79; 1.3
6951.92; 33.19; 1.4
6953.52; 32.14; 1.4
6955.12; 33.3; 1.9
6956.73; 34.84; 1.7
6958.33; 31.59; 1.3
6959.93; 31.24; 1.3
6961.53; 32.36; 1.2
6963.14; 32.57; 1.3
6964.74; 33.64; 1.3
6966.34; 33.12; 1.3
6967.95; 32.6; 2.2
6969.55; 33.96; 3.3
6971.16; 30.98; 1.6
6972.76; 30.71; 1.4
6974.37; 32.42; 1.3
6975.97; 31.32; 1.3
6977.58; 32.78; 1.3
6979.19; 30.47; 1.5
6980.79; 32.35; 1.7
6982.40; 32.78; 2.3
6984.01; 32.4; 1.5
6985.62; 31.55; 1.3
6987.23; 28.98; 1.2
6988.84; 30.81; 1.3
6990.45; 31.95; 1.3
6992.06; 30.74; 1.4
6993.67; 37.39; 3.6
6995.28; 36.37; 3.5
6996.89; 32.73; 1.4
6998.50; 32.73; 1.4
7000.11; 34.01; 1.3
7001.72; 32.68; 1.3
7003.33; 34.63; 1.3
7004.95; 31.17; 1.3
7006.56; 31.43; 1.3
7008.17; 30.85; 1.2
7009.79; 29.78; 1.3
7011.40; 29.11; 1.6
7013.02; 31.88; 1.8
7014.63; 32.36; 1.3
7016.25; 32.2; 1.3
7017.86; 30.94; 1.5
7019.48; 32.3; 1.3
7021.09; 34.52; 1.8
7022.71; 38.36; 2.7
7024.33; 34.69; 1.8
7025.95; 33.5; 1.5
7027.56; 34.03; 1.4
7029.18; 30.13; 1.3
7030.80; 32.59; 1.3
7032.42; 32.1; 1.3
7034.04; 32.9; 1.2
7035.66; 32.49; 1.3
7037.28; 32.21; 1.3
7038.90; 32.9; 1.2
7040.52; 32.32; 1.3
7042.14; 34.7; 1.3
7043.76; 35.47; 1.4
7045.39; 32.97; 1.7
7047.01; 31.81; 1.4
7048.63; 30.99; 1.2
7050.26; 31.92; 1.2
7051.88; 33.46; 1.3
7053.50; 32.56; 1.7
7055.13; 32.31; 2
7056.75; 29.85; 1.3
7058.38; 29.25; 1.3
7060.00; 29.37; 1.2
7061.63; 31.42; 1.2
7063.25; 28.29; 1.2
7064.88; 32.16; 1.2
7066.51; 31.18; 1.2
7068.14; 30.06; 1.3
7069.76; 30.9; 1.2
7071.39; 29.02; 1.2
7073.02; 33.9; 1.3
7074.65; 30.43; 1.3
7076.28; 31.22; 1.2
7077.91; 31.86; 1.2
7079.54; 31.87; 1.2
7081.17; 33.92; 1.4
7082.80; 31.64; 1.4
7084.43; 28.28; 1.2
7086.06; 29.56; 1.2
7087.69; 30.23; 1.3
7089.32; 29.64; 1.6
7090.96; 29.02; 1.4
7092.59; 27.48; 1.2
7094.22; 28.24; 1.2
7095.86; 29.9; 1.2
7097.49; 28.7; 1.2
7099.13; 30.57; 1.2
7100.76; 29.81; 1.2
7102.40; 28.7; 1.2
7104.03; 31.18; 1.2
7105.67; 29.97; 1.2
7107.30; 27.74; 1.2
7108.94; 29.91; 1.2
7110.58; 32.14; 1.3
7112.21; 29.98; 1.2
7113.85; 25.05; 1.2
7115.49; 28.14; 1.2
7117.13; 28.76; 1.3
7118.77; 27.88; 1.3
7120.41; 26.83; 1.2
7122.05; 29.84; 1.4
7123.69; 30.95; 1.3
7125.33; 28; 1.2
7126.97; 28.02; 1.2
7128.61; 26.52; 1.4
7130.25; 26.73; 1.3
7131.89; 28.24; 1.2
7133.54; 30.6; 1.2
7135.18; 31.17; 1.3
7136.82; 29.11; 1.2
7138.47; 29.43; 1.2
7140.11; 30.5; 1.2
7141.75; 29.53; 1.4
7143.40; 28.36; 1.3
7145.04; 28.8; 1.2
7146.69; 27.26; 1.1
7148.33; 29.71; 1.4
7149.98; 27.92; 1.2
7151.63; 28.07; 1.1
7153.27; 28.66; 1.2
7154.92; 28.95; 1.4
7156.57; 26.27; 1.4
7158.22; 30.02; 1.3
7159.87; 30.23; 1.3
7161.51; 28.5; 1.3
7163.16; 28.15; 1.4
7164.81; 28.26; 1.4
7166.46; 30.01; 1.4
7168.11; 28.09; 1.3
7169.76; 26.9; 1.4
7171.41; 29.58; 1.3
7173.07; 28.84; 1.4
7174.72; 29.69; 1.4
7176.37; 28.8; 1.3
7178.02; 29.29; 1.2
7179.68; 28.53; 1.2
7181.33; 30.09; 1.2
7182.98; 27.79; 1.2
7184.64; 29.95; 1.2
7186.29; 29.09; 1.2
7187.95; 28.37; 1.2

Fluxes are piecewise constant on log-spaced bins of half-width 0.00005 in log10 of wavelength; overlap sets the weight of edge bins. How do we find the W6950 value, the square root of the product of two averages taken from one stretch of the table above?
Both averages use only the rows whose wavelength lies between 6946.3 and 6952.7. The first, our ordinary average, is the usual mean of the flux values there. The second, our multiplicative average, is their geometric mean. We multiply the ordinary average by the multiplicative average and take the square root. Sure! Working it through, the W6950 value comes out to 32.2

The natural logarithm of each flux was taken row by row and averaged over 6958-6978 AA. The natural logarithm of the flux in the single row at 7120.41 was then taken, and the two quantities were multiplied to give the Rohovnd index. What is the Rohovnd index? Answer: 11.43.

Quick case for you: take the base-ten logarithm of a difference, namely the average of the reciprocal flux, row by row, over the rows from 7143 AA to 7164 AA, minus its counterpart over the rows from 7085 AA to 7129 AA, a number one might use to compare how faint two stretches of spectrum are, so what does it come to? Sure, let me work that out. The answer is -3.3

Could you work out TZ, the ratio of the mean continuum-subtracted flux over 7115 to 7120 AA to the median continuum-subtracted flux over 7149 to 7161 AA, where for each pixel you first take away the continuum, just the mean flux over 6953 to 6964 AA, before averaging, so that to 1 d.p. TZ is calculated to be 1.1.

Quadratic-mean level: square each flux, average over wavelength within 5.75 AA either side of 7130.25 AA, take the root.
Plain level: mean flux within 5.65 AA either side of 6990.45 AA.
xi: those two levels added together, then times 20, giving 1221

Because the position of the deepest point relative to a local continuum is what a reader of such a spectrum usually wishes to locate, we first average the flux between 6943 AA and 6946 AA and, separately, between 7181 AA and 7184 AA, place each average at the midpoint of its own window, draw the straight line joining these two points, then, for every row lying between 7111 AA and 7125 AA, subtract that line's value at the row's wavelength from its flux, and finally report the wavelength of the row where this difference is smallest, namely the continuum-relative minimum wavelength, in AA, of 7113.85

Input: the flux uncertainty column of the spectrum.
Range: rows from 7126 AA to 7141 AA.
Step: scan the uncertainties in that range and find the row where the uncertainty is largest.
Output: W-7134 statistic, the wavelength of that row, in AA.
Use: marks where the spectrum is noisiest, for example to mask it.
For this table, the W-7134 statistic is 7128.61 AA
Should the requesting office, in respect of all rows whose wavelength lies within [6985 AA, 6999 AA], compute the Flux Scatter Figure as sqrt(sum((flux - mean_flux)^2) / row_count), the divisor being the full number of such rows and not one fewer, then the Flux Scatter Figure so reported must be 2.5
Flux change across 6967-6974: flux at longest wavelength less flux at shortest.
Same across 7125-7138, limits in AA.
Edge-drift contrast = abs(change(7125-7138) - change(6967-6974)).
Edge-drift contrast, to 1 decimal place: 3.0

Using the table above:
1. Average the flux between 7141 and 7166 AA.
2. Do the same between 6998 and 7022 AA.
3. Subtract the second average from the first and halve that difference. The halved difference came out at -1.7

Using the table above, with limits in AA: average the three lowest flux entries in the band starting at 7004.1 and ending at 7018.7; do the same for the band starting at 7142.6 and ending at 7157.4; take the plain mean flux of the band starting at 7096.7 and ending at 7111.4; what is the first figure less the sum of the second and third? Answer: -27.1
